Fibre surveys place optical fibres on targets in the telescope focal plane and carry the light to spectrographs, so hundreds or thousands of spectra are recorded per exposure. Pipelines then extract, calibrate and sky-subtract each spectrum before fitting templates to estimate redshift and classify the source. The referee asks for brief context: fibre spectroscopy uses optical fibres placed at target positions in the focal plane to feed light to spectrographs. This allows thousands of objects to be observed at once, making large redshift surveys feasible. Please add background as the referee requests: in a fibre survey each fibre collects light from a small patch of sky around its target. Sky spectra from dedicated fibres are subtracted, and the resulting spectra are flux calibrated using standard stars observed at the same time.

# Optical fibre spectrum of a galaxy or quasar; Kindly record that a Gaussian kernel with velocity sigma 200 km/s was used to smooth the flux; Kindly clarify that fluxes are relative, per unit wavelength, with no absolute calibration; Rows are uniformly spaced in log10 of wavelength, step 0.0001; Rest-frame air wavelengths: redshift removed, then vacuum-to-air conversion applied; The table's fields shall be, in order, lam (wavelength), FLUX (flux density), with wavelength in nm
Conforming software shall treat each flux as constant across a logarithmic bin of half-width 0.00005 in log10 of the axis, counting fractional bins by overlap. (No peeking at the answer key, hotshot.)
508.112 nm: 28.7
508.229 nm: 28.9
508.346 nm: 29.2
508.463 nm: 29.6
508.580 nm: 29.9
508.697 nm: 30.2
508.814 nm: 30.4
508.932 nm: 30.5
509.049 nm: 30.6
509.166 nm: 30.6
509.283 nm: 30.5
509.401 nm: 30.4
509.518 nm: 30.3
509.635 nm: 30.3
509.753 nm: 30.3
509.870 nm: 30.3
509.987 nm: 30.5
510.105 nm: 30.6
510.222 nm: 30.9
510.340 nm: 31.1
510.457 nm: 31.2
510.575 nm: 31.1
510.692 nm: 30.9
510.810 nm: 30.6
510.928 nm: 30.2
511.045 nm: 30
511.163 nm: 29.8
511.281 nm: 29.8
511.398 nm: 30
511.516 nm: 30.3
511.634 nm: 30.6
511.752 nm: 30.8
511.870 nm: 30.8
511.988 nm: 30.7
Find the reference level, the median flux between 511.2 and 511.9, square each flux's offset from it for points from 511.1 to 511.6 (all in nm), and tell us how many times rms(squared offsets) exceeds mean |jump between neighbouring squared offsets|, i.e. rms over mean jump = 2.4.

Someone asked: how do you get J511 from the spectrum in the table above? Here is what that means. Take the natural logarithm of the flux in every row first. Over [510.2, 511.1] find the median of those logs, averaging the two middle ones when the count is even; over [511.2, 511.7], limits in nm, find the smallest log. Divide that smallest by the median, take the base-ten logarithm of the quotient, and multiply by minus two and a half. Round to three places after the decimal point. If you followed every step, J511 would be 0.012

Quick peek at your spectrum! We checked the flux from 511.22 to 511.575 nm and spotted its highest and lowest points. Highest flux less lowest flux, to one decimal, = 0.5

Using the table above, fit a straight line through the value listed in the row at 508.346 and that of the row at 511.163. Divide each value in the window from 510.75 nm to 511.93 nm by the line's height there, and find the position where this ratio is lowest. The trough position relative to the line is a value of 511.281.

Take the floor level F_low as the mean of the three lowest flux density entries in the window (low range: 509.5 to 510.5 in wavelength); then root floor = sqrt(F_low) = 5.50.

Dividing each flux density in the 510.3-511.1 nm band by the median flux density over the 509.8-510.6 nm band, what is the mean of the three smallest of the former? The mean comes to 0.980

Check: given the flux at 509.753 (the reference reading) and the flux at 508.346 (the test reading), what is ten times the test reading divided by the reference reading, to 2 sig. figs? 9.6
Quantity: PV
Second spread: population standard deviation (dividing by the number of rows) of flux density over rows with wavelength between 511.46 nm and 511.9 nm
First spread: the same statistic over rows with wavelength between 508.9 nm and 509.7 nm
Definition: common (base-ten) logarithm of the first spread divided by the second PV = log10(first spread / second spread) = -0.24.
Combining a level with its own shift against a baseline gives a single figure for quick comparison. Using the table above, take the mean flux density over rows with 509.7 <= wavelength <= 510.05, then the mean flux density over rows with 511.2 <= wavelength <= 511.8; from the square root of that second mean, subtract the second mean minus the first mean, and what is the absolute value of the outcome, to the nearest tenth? 5.6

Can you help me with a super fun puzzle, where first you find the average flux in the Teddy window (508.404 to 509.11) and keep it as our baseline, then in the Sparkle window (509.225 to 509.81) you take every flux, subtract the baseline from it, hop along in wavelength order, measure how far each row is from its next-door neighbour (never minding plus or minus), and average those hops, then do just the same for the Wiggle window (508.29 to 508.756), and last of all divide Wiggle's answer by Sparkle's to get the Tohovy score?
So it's 6.7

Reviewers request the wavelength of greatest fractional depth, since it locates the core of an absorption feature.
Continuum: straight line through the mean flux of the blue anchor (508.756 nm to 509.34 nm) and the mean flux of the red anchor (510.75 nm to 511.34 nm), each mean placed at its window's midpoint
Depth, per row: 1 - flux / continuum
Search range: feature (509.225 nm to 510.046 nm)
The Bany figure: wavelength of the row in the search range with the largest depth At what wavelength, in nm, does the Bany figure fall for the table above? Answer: 509.518 nm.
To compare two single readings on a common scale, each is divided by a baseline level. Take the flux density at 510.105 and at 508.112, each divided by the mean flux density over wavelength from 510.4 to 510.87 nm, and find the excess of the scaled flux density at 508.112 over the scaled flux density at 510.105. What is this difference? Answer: -0.061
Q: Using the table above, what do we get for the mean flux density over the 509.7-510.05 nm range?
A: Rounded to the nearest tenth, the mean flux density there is 30.4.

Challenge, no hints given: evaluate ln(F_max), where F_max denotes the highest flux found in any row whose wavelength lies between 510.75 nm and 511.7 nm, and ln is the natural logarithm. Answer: 3.42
